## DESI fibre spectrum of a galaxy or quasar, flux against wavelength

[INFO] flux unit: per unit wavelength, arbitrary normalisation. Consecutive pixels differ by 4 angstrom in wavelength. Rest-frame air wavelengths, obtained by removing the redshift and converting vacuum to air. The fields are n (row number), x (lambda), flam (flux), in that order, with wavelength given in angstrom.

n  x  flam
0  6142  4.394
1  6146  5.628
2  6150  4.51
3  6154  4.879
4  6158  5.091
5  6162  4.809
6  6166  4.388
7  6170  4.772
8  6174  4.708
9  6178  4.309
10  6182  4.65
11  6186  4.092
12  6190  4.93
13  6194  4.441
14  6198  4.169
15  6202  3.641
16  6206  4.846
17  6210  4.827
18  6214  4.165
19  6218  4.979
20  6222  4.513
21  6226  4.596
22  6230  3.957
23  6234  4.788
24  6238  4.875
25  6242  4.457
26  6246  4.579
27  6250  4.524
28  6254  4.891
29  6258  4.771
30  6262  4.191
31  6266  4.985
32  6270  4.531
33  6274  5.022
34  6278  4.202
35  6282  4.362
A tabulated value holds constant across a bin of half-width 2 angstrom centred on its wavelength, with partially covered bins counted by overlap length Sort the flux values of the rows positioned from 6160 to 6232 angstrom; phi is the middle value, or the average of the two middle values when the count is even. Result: 4.55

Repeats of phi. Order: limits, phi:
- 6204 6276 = 4.68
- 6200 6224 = 4.67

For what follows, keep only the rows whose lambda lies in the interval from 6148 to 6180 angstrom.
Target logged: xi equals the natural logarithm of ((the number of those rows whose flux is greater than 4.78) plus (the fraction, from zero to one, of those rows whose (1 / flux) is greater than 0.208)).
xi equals 1.29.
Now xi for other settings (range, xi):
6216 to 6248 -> 1.32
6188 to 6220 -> 1.50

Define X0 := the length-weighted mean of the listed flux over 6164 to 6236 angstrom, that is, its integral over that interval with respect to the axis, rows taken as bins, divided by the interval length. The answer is 4.49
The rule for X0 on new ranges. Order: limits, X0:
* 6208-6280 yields 4.60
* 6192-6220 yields 4.44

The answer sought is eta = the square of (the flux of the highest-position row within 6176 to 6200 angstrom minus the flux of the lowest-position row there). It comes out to 0.020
